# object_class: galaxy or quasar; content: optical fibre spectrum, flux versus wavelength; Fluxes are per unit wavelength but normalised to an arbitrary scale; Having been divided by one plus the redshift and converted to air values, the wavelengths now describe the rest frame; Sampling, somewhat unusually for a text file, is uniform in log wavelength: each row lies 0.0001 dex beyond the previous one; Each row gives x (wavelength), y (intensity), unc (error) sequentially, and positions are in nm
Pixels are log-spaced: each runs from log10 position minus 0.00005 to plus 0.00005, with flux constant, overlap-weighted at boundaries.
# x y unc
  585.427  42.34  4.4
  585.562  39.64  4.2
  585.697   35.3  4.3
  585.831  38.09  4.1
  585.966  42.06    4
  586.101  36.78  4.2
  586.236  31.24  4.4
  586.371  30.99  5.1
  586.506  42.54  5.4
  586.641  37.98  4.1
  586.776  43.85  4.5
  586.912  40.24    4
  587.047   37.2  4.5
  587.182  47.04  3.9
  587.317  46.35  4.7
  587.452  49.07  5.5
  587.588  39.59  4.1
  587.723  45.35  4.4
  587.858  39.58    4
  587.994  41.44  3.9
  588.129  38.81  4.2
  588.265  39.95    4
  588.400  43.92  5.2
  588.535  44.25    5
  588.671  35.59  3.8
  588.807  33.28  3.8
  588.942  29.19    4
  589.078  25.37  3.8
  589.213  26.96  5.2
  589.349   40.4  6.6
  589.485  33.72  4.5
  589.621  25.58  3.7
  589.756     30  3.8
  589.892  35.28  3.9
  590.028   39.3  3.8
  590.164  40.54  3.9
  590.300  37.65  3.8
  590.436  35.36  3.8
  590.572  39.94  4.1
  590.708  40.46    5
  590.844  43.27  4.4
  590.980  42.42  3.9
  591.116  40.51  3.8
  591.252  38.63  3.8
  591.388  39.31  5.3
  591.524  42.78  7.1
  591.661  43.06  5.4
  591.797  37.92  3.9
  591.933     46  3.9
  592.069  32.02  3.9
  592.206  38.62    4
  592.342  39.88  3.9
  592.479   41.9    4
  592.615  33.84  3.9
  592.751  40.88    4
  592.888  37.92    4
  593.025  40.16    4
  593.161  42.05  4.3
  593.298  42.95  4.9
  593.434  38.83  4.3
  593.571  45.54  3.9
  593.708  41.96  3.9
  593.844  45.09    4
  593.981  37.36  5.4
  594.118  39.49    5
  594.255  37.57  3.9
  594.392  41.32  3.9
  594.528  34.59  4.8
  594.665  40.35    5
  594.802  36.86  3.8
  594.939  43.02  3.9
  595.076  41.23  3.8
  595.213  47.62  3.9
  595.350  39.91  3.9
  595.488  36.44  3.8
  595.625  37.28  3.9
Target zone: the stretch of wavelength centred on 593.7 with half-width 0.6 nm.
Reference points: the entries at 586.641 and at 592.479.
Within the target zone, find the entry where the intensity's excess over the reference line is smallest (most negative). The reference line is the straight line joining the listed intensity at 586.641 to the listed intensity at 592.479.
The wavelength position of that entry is 593.981 nm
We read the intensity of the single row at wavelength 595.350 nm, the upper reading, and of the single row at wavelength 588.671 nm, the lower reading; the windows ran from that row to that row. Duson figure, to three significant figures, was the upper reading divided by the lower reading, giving 1.12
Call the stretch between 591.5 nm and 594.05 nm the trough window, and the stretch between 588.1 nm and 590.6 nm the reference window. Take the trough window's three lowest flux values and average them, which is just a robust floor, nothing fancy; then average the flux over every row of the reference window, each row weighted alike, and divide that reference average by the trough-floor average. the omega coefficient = 1.03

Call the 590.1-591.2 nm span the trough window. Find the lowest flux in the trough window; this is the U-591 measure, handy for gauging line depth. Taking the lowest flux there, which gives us 35.36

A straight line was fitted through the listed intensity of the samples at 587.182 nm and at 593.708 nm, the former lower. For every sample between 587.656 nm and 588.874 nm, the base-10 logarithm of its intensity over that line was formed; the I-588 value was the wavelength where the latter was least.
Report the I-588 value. 588.807 nm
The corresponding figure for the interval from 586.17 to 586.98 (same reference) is 586.371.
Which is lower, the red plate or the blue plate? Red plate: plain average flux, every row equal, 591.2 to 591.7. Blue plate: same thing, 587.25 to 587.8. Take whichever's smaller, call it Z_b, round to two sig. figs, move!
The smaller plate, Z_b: 41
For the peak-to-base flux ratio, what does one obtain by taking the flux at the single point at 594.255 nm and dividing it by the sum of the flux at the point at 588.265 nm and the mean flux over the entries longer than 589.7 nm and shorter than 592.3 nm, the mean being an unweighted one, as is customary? 0.475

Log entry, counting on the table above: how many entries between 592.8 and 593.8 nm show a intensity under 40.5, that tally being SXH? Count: 3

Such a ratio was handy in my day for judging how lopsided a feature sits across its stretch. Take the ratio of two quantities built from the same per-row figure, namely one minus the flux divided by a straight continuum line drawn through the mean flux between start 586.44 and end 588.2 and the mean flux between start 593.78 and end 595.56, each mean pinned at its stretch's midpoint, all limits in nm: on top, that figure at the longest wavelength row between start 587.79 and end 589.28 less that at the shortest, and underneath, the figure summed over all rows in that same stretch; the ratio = 0.20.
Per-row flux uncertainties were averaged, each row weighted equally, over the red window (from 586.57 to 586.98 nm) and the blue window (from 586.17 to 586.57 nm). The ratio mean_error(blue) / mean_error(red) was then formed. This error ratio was 1.18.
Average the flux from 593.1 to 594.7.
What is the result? 40.6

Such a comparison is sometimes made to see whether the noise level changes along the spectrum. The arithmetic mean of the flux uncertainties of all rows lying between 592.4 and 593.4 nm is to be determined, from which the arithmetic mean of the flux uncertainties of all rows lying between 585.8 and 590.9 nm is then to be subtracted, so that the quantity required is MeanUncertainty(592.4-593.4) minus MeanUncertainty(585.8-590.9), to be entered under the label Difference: -0.19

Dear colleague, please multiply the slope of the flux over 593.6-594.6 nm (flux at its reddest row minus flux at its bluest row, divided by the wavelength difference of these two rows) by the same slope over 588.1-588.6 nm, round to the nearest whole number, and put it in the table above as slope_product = -120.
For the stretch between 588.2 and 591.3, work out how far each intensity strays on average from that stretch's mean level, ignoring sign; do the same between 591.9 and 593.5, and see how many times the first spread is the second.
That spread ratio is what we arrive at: 1.7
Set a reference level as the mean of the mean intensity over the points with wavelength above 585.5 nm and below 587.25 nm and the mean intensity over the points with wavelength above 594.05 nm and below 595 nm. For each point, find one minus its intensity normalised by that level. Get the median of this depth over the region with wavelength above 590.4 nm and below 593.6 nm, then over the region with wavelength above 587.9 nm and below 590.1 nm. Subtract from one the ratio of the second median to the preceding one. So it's 3.4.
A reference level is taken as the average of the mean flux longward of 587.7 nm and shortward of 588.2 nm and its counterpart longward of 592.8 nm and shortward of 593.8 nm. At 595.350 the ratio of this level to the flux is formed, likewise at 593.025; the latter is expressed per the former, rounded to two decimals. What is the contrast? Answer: 0.99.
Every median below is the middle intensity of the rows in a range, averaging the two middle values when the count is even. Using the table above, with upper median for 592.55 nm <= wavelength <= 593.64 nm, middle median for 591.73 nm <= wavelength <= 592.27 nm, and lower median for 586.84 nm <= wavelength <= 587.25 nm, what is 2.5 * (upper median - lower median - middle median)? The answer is -95.0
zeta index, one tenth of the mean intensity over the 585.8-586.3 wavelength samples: 3.70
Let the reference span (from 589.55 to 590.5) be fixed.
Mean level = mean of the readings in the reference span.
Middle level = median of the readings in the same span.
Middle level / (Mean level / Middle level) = 35.9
